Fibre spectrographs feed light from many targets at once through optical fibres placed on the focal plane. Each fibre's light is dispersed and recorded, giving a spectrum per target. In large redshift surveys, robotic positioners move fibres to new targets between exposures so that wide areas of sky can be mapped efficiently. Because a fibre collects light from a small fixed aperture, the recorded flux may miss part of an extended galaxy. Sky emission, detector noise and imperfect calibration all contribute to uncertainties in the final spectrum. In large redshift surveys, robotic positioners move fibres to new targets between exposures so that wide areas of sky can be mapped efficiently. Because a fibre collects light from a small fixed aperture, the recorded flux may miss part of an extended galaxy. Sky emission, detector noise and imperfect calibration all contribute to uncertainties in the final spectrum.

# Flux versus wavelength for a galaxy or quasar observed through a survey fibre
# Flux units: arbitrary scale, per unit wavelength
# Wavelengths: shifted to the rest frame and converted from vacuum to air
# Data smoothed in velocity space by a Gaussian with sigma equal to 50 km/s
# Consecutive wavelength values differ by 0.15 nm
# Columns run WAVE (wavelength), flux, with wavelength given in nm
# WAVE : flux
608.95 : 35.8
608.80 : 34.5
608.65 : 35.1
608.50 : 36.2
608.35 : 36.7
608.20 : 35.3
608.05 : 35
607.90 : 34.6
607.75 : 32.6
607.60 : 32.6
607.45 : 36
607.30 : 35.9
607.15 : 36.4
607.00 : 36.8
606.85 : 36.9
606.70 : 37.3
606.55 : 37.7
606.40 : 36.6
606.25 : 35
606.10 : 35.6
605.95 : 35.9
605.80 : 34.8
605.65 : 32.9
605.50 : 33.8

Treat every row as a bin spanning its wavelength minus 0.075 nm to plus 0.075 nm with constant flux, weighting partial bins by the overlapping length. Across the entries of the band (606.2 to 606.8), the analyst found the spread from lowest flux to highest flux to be 2.7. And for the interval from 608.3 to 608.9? 2.2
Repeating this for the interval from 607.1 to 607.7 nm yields 3.8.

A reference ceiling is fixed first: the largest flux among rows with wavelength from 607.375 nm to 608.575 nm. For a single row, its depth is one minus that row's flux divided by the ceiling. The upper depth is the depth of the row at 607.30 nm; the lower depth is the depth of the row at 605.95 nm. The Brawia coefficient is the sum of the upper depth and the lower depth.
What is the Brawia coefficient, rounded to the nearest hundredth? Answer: 0.04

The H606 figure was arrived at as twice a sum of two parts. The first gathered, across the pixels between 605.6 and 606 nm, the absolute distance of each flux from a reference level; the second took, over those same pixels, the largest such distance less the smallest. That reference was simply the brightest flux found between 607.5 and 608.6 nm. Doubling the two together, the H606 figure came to 19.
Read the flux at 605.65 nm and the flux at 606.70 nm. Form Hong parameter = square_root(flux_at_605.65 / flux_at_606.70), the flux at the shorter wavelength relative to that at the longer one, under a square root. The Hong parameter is 0.939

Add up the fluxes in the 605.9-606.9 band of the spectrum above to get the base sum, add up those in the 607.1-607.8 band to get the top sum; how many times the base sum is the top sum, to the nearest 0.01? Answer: 0.68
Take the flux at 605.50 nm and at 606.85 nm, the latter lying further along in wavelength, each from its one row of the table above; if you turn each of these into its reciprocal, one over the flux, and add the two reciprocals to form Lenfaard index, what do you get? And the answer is 0.0567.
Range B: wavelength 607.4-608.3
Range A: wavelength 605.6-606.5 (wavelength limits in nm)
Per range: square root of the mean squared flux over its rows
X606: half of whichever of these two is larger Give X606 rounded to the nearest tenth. 17.6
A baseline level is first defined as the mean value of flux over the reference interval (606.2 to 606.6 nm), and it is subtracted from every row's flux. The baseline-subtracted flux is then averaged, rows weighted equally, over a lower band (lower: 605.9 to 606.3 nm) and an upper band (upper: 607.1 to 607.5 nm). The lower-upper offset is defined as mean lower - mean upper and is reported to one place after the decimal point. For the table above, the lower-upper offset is -0.6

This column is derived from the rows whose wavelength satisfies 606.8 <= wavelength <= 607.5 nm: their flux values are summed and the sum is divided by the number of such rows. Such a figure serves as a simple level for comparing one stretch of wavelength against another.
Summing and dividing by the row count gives 36.4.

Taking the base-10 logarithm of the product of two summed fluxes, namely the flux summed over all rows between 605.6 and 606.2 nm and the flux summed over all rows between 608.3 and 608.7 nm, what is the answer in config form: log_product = 4.18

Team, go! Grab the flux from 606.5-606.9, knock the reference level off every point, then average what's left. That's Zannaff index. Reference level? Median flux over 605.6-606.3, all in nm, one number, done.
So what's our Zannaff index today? 2.30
